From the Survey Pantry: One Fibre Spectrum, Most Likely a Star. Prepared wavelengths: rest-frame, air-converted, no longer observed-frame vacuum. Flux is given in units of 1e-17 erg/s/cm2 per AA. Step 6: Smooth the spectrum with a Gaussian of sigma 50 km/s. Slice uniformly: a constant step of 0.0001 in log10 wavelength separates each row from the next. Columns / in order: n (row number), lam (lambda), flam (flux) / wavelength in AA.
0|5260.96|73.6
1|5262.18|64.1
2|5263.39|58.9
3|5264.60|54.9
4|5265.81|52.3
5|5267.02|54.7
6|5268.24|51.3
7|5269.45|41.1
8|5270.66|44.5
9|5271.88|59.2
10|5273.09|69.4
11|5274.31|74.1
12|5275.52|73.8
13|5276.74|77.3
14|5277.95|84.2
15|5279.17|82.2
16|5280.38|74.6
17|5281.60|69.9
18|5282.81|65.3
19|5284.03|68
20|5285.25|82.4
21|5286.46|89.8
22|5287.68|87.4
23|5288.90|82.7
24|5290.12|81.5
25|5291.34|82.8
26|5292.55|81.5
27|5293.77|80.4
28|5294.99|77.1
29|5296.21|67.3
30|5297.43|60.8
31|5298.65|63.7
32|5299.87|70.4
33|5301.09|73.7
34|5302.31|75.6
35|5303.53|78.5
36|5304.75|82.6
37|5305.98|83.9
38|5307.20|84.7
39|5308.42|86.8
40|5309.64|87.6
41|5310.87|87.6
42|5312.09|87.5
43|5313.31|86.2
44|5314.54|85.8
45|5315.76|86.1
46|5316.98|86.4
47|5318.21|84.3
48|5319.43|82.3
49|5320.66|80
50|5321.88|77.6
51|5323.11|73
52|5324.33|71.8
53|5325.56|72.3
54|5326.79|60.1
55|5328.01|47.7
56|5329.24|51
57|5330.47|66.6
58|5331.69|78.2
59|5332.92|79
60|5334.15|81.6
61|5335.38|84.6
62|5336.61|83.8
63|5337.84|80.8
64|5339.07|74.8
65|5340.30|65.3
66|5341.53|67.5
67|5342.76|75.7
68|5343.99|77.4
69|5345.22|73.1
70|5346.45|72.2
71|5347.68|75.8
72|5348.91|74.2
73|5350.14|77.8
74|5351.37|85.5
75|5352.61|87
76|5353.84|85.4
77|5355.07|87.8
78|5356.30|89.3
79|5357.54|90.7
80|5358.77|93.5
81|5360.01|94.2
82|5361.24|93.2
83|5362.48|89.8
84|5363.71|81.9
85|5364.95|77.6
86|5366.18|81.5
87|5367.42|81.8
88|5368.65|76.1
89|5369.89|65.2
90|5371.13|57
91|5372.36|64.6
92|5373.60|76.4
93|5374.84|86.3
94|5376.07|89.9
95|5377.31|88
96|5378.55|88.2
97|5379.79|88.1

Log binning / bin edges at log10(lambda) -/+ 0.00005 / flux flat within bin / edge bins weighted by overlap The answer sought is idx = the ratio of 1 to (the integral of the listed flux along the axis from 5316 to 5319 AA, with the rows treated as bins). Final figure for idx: 0.0039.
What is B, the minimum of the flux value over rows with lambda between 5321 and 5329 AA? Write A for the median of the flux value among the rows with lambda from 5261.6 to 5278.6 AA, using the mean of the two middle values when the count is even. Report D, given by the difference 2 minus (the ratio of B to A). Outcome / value 1.19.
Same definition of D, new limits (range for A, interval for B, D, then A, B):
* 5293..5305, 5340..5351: 1.13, 75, 65.3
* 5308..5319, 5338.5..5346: 1.24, 86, 65.3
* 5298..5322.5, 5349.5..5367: 1.08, 84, 77.6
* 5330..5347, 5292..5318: 1.21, 77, 60.8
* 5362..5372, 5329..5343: 1.36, 80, 51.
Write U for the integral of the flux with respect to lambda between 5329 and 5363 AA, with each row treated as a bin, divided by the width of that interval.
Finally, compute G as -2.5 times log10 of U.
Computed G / -4.76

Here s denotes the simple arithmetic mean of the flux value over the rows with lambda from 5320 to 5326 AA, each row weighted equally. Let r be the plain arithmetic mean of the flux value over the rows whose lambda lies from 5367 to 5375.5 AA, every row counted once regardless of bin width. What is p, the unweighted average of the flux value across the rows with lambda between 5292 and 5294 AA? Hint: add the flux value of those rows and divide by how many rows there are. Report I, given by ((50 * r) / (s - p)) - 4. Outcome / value -607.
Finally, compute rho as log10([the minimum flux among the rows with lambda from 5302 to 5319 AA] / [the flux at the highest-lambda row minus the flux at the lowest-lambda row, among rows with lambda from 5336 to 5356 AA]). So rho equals 1.28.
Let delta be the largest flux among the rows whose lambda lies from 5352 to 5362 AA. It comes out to 94.2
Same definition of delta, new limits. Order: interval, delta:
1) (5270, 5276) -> 74.1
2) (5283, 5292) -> 89.8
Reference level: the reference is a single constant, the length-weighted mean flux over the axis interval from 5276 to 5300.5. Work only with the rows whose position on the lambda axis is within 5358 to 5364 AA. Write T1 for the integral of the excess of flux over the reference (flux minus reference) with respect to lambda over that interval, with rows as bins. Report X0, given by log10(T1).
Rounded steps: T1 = 87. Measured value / 1.94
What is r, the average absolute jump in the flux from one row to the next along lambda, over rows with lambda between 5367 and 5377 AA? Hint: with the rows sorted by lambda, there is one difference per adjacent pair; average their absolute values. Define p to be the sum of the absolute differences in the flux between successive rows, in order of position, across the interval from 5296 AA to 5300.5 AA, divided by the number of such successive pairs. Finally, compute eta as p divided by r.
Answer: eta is 0.65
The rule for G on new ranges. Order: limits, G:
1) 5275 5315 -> -4.74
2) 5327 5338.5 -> -4.65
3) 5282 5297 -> -4.74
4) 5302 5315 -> -4.82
